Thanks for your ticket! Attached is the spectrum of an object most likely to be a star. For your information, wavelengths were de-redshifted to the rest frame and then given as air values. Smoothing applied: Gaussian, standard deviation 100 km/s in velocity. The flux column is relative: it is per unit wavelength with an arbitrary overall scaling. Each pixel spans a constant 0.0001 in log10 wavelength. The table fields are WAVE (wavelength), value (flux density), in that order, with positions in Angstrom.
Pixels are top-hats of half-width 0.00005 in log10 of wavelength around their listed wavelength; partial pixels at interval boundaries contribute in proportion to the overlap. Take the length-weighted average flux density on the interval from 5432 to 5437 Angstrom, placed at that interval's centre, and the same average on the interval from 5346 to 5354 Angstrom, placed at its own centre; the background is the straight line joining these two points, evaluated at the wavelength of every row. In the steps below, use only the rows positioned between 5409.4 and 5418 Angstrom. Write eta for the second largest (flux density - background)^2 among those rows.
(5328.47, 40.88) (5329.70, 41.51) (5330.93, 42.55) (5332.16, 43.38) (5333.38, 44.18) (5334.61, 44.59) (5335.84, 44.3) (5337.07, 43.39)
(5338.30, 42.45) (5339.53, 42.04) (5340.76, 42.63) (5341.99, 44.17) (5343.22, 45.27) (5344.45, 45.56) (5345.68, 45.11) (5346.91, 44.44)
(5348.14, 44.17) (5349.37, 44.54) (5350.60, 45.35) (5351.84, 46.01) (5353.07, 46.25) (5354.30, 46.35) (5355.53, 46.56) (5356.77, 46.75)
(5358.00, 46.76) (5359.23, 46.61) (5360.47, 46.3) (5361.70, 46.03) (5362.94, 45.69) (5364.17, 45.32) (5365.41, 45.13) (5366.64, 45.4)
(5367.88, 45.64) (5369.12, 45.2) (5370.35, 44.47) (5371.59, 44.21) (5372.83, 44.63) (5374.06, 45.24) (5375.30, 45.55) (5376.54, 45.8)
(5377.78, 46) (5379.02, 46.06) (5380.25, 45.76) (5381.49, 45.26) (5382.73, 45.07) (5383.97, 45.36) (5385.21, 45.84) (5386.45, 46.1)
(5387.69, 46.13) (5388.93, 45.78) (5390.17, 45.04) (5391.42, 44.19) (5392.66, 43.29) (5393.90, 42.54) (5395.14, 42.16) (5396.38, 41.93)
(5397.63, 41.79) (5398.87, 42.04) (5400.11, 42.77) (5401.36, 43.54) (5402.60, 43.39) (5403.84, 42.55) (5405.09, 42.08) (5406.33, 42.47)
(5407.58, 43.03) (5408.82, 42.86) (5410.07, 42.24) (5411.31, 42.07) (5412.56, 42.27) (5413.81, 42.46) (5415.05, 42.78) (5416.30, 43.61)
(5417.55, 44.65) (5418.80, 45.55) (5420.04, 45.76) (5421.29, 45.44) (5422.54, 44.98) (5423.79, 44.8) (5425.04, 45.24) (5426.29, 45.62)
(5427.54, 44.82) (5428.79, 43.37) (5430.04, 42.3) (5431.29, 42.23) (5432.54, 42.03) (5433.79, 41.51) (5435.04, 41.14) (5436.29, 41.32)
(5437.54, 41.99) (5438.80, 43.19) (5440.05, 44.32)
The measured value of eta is 2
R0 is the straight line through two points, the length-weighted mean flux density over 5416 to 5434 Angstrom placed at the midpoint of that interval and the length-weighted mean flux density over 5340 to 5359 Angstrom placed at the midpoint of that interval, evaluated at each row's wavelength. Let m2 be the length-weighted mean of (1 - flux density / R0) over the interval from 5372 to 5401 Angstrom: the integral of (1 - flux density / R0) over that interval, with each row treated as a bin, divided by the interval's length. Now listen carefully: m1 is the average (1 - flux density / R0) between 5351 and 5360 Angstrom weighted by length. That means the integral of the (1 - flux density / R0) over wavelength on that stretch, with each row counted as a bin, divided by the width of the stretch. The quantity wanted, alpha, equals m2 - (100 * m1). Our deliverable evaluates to 2.6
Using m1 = -0.026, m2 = 0.006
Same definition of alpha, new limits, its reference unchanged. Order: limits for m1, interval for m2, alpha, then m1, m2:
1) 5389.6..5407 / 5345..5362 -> -4.0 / 0.040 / -0.011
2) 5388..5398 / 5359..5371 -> -2.7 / 0.027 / -0.010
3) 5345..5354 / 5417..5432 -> -0.4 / 0.004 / -0.008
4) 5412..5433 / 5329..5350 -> -0.4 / 0.005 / 0.038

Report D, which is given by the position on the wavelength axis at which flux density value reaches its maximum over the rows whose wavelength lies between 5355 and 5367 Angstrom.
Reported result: 5358.00 Angstrom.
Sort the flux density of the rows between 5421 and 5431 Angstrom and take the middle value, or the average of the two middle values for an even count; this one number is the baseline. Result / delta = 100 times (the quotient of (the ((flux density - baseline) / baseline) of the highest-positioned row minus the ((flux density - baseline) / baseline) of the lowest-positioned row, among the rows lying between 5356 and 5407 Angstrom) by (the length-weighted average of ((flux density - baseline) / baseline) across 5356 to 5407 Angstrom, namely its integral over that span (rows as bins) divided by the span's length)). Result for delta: 1950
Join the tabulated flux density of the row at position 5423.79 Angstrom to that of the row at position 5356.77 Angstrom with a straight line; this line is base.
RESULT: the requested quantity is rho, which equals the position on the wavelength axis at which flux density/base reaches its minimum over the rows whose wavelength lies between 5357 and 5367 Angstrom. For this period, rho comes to 5365.41 Angstrom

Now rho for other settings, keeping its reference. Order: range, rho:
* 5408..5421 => 5411.31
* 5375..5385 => 5382.73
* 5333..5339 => 5338.30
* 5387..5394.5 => 5393.90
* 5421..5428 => 5423.79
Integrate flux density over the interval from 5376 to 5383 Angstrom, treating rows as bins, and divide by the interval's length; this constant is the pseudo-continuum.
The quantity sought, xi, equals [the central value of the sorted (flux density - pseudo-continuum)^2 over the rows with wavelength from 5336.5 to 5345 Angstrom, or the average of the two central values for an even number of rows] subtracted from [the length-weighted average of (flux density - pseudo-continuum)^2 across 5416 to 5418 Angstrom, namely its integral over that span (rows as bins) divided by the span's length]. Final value -3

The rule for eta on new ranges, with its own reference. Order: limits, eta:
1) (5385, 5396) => 6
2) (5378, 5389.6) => 6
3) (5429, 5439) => 0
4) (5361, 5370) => 1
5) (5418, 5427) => 13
